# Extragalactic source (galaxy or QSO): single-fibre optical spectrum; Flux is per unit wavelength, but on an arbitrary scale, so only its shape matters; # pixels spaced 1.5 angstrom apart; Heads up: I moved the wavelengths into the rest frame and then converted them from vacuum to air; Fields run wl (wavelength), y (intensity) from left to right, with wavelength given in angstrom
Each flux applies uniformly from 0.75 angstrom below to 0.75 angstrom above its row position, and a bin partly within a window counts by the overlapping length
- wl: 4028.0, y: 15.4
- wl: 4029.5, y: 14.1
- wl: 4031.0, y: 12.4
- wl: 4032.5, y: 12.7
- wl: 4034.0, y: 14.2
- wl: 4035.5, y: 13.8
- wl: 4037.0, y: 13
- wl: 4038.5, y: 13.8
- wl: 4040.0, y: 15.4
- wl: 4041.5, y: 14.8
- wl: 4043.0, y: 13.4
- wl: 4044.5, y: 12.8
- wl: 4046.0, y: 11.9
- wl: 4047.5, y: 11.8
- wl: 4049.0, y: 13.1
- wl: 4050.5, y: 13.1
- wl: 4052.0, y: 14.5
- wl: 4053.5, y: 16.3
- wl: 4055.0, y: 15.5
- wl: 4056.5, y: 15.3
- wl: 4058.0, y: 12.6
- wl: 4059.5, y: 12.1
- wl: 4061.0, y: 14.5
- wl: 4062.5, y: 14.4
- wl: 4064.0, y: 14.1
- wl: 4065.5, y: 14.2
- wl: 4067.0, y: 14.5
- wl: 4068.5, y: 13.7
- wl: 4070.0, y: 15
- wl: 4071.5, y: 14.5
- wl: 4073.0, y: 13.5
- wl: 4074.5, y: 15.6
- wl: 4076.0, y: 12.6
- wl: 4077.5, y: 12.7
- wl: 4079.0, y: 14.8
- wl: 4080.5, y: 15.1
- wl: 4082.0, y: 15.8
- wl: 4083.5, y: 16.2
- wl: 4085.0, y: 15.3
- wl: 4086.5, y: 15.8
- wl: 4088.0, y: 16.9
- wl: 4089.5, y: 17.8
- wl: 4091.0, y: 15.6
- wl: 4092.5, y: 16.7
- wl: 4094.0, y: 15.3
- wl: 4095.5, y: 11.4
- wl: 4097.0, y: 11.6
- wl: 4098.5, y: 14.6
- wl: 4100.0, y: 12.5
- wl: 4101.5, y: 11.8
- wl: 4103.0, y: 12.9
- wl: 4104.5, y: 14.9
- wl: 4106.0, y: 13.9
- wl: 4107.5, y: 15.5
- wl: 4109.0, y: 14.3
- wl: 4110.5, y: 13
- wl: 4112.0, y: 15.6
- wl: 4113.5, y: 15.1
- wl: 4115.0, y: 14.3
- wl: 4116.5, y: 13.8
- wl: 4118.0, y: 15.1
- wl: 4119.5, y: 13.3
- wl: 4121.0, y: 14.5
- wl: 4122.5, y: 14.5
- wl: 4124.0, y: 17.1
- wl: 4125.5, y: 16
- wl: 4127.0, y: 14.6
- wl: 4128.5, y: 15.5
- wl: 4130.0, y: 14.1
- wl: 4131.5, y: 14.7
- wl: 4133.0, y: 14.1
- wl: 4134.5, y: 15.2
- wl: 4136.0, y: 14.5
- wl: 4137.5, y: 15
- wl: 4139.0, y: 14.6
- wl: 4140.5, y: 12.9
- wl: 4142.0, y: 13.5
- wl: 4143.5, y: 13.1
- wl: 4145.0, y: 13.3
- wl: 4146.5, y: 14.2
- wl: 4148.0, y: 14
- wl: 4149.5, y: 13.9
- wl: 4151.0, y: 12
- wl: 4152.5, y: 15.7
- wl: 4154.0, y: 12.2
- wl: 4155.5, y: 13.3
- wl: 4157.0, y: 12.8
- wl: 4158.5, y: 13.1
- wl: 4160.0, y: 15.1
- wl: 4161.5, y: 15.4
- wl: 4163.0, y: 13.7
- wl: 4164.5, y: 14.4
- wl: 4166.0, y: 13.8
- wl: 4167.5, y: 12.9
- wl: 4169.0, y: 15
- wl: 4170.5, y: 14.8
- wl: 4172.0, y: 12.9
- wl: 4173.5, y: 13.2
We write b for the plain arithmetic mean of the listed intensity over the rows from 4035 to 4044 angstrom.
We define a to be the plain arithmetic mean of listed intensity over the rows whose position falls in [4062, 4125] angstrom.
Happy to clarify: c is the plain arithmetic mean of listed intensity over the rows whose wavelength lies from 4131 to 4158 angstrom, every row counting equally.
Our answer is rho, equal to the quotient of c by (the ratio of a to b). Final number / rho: 13.4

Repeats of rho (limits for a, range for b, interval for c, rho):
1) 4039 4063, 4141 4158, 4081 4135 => 14.3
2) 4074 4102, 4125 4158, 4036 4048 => 12.8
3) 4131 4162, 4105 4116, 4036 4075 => 14.6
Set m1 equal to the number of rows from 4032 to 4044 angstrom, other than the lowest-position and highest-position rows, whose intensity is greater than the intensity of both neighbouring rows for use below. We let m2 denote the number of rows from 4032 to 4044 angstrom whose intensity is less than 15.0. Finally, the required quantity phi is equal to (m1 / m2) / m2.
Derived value 0.041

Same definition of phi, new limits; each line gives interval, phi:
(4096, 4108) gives 0.041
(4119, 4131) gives 0.080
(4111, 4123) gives 0.040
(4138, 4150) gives 0.031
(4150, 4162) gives 0.080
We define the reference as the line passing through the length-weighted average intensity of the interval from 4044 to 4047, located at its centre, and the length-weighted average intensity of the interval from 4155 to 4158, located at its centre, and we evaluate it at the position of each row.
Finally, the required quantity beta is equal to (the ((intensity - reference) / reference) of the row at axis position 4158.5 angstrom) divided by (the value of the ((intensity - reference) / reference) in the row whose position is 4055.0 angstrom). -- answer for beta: 0.0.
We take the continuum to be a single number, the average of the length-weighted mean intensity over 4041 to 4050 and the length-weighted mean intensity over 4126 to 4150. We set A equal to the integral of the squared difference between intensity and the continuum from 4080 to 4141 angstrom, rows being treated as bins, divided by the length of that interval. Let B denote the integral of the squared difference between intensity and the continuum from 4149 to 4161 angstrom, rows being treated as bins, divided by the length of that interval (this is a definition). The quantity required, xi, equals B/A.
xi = 0.49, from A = 3.2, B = 1.59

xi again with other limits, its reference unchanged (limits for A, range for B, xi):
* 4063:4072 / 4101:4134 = 2.84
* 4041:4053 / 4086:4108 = 3.65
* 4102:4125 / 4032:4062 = 0.78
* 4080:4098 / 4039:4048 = 0.29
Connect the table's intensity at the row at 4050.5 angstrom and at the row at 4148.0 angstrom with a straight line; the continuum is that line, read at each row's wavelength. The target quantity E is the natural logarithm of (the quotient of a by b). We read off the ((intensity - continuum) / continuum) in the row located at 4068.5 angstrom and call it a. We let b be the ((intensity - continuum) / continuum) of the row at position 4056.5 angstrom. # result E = -1.6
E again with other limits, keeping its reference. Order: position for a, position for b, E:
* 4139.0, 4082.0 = -1.3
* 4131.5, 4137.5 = -0.2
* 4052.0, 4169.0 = 0.6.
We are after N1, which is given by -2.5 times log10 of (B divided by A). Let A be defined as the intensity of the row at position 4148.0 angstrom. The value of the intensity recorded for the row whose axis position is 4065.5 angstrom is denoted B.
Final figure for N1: -0.02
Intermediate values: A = 14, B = 14.2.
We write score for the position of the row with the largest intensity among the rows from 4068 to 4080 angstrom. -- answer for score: 4074.5 angstrom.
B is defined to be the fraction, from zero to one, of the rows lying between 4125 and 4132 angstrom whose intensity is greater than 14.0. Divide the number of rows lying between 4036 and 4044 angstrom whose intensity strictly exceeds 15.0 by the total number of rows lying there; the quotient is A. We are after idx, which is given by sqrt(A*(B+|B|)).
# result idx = 0.63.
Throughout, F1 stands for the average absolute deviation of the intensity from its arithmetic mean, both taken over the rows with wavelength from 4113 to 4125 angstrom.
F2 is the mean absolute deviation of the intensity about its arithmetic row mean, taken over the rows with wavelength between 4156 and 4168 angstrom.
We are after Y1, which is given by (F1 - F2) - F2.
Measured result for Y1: -0.81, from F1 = 0.8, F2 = 0.80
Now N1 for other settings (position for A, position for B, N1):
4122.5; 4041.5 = -0.02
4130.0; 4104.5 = -0.06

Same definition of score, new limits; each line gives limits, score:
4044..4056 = 4053.5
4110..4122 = 4112.0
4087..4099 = 4089.5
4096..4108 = 4107.5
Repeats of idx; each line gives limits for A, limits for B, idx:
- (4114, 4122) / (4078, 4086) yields 0.63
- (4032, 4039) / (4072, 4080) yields 0.00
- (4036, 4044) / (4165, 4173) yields 0.40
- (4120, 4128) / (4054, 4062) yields 0.69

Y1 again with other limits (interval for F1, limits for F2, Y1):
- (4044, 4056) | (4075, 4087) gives -0.78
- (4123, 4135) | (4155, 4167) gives -0.74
